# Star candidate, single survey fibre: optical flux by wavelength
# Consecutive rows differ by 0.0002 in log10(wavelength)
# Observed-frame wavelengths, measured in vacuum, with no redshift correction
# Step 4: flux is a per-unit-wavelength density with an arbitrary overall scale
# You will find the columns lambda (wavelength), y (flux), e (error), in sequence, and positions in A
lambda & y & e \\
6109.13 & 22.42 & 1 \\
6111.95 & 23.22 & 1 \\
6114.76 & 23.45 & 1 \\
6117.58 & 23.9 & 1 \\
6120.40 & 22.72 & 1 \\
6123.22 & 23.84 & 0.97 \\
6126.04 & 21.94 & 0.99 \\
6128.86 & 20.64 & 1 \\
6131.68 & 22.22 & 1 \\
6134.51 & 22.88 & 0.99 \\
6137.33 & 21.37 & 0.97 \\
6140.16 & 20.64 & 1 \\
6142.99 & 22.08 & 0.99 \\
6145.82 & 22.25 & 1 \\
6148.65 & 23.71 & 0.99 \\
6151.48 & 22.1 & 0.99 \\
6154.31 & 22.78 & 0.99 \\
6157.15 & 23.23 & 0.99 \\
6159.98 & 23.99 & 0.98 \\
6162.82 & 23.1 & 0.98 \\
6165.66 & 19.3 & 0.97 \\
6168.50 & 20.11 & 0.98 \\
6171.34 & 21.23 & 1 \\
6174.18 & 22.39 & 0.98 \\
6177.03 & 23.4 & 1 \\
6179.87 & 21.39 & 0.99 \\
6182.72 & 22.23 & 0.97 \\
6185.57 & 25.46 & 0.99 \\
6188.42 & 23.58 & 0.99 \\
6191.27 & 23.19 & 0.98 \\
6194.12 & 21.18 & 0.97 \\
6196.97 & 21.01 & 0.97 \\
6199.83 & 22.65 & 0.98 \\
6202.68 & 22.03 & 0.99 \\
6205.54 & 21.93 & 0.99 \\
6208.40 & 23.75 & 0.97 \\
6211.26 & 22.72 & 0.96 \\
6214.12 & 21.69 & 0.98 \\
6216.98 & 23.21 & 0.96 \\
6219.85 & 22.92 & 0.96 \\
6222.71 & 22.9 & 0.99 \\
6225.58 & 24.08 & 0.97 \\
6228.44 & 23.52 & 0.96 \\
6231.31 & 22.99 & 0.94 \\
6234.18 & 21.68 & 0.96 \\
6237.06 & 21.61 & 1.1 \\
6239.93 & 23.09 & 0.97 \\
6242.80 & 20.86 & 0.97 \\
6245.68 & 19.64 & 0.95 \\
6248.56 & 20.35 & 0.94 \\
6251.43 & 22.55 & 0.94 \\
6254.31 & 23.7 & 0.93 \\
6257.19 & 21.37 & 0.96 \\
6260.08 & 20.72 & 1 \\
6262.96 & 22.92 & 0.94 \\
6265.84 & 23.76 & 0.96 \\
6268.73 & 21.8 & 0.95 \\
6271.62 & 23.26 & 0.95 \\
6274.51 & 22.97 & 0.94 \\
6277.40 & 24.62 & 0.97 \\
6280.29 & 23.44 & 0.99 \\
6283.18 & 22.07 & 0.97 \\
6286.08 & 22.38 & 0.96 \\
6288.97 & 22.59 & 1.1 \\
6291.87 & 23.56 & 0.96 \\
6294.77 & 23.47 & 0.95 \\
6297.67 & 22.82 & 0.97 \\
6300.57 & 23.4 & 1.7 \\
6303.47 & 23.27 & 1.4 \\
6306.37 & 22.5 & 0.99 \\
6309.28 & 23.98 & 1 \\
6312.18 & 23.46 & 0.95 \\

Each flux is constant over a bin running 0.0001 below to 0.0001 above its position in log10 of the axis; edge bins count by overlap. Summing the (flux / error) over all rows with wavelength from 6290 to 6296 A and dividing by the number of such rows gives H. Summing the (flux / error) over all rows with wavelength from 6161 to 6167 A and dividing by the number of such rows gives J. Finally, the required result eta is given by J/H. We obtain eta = 0.88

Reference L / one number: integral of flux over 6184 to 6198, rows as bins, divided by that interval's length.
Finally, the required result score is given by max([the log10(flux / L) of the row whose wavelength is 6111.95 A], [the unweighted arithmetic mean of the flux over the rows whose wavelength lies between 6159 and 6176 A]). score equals 21.7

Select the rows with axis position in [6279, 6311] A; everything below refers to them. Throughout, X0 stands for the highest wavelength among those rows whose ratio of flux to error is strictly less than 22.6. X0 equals 6303.47 A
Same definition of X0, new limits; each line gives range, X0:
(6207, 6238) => 6237.06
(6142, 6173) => 6171.34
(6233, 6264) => 6260.08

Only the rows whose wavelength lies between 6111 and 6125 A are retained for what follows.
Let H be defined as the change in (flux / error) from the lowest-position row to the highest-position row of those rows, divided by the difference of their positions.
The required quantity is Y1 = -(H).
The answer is -0.12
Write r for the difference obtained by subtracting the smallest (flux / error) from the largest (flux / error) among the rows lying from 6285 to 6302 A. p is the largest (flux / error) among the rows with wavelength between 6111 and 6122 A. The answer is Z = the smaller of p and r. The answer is 10.9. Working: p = 23.9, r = 10.9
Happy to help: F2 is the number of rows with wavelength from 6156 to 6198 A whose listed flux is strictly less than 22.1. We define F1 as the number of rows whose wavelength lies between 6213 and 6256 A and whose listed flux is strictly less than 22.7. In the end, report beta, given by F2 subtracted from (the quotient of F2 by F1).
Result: -5.1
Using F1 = 7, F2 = 6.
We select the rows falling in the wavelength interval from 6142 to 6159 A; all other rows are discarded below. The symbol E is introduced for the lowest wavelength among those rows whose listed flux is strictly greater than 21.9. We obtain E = 6142.99 A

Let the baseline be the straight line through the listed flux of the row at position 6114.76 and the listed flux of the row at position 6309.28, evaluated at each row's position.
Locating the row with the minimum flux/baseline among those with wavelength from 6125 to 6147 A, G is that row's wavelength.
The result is 6140.16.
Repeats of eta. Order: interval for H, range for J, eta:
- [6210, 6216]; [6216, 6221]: 1.05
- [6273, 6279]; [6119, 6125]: 0.95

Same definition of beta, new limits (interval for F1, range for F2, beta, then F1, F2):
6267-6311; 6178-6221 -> -4.8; 5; 6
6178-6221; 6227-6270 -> -7.0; 8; 8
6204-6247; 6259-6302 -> -2.5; 6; 3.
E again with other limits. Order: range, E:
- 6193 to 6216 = 6199.83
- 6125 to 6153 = 6126.04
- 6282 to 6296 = 6283.18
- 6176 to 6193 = 6177.03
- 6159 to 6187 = 6159.98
